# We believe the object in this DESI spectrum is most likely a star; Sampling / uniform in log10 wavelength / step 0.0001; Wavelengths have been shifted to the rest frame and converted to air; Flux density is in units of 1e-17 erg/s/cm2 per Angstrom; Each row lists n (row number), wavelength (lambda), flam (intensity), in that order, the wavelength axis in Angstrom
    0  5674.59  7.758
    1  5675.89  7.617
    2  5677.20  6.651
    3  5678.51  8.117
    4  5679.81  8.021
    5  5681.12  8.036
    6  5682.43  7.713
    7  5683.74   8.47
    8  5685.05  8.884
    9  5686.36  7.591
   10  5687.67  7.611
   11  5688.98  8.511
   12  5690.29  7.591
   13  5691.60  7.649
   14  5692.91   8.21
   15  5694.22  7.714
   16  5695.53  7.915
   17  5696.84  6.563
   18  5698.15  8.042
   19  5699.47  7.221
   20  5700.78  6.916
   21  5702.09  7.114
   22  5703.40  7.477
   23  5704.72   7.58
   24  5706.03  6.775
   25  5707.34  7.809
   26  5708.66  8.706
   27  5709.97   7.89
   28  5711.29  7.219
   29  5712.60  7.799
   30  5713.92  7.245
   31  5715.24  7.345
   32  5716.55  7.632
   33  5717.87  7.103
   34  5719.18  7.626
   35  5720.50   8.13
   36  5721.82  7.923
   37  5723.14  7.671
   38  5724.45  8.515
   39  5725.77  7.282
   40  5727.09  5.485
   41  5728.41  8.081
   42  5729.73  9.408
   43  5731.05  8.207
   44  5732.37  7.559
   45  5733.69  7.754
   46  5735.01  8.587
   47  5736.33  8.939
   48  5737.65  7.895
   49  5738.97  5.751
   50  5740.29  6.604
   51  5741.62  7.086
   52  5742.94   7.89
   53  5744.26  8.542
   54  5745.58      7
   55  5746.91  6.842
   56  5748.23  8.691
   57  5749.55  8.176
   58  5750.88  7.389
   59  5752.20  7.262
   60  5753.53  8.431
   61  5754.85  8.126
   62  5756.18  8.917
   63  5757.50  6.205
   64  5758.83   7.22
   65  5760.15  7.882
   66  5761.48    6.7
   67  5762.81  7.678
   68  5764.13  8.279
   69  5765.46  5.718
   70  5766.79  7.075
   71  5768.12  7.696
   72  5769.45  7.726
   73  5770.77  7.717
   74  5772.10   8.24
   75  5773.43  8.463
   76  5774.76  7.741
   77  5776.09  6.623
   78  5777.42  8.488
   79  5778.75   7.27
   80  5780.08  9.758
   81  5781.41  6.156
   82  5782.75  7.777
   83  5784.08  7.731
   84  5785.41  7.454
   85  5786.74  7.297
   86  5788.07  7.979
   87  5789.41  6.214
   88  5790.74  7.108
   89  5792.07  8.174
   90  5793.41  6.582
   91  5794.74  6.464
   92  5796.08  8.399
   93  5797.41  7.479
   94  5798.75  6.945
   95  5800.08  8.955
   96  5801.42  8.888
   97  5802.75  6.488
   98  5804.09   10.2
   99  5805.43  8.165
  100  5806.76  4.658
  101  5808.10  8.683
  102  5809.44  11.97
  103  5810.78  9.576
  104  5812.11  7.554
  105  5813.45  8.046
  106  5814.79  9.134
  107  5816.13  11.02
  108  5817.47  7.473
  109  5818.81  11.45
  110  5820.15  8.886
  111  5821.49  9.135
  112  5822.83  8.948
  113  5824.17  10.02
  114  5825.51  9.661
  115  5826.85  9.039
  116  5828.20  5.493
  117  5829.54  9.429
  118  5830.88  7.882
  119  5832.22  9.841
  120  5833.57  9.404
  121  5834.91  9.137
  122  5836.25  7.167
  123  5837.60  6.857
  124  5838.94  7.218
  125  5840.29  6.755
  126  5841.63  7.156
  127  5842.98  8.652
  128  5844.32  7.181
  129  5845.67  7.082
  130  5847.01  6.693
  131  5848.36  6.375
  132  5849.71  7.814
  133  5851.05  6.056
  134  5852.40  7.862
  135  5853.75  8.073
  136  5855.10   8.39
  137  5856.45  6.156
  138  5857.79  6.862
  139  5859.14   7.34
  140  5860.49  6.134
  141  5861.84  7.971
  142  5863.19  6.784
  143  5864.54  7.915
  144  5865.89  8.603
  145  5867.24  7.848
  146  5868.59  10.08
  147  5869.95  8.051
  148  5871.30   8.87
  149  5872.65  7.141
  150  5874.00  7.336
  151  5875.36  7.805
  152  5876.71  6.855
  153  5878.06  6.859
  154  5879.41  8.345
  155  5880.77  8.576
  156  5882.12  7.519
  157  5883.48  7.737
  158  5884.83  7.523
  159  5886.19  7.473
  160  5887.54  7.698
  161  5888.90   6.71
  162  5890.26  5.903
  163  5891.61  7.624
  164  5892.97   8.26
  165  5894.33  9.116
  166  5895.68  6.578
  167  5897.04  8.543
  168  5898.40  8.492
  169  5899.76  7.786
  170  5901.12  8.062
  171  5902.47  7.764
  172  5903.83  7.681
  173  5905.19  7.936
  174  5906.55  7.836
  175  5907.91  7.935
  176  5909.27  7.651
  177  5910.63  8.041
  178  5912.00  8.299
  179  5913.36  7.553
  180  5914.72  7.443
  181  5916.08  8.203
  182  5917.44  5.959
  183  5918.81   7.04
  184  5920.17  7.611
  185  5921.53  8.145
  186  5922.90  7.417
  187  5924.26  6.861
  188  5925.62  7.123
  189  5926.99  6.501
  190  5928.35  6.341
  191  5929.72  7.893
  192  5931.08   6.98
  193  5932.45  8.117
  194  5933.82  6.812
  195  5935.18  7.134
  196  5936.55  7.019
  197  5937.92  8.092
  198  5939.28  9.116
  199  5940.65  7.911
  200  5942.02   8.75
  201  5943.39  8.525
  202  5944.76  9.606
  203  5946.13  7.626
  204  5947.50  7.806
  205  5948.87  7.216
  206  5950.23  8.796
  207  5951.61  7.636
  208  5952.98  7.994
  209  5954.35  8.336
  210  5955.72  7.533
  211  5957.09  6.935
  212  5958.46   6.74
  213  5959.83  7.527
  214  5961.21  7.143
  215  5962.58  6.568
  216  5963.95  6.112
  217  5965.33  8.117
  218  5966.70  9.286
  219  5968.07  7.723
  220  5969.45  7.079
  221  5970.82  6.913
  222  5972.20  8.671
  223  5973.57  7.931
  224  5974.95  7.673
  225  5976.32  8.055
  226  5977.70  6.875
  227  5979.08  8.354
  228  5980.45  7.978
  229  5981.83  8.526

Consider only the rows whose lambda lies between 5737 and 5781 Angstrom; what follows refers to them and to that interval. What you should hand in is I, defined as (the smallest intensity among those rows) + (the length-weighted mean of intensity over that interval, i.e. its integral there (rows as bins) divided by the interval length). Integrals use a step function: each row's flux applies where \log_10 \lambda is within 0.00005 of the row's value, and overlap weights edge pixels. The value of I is 13.3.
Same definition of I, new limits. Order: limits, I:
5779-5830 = 12.9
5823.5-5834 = 14.3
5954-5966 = 13.3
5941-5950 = 15.5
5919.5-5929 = 13.5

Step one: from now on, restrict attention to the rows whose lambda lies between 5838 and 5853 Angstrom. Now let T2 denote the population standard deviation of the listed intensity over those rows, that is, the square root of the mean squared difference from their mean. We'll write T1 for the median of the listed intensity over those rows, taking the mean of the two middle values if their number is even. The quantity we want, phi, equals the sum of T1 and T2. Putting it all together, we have 7.9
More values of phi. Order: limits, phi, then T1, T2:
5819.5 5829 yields 10.4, 9.04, 1.38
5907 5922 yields 8.3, 7.65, 0.64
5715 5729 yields 8.4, 7.63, 0.76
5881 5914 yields 8.4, 7.75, 0.64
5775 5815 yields 9.2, 7.75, 1.41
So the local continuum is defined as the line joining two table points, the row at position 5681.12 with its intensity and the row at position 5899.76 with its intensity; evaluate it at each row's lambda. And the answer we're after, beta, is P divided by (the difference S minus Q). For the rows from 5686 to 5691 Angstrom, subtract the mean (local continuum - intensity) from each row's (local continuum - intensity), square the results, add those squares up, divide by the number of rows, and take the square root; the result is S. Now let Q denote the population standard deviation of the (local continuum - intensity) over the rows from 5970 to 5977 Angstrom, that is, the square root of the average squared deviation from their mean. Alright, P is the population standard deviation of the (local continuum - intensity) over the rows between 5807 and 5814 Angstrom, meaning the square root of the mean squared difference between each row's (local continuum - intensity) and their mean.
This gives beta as -9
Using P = 1.6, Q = 0.57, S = 0.40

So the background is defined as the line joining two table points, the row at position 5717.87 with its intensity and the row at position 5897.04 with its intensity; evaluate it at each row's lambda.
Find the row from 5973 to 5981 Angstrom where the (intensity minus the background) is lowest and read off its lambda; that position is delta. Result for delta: 5977.70 Angstrom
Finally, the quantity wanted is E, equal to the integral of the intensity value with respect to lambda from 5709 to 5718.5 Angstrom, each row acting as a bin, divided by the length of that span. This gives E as 7.50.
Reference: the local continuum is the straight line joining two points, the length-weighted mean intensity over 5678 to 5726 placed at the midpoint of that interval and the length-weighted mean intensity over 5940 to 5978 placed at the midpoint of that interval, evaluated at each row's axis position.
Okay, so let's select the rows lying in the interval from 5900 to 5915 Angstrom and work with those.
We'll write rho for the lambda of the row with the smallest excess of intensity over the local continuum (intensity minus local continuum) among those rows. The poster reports 5914.72 Angstrom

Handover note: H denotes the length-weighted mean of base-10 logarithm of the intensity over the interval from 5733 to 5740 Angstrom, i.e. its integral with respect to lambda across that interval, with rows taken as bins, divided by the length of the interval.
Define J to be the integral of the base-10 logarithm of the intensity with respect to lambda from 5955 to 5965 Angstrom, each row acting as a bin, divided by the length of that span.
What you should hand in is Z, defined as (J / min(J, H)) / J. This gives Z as 1.187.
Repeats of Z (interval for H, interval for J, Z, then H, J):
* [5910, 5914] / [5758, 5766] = 1.167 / 0.899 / 0.857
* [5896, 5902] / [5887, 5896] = 1.153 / 0.908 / 0.867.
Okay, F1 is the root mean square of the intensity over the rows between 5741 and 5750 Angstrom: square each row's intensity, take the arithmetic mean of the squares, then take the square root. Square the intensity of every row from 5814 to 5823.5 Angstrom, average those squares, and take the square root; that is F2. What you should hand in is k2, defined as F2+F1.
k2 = 17.3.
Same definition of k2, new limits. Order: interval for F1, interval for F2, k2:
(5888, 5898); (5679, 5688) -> 15.7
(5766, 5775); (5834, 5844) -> 15.4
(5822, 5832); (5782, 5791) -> 16.1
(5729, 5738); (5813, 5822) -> 17.8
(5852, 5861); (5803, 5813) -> 16.3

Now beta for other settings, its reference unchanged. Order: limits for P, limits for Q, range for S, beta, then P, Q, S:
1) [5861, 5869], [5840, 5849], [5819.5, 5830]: 2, 1.0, 0.68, 1.31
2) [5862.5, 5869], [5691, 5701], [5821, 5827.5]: -9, 1.1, 0.54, 0.41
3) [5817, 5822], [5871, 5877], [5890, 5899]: 4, 1.4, 0.70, 1.08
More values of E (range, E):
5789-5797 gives 7.20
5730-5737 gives 8.28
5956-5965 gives 6.92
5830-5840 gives 8.18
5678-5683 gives 7.98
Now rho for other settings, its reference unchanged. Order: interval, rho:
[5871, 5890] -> 5888.90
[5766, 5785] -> 5781.41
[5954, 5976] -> 5963.95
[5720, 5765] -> 5727.09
